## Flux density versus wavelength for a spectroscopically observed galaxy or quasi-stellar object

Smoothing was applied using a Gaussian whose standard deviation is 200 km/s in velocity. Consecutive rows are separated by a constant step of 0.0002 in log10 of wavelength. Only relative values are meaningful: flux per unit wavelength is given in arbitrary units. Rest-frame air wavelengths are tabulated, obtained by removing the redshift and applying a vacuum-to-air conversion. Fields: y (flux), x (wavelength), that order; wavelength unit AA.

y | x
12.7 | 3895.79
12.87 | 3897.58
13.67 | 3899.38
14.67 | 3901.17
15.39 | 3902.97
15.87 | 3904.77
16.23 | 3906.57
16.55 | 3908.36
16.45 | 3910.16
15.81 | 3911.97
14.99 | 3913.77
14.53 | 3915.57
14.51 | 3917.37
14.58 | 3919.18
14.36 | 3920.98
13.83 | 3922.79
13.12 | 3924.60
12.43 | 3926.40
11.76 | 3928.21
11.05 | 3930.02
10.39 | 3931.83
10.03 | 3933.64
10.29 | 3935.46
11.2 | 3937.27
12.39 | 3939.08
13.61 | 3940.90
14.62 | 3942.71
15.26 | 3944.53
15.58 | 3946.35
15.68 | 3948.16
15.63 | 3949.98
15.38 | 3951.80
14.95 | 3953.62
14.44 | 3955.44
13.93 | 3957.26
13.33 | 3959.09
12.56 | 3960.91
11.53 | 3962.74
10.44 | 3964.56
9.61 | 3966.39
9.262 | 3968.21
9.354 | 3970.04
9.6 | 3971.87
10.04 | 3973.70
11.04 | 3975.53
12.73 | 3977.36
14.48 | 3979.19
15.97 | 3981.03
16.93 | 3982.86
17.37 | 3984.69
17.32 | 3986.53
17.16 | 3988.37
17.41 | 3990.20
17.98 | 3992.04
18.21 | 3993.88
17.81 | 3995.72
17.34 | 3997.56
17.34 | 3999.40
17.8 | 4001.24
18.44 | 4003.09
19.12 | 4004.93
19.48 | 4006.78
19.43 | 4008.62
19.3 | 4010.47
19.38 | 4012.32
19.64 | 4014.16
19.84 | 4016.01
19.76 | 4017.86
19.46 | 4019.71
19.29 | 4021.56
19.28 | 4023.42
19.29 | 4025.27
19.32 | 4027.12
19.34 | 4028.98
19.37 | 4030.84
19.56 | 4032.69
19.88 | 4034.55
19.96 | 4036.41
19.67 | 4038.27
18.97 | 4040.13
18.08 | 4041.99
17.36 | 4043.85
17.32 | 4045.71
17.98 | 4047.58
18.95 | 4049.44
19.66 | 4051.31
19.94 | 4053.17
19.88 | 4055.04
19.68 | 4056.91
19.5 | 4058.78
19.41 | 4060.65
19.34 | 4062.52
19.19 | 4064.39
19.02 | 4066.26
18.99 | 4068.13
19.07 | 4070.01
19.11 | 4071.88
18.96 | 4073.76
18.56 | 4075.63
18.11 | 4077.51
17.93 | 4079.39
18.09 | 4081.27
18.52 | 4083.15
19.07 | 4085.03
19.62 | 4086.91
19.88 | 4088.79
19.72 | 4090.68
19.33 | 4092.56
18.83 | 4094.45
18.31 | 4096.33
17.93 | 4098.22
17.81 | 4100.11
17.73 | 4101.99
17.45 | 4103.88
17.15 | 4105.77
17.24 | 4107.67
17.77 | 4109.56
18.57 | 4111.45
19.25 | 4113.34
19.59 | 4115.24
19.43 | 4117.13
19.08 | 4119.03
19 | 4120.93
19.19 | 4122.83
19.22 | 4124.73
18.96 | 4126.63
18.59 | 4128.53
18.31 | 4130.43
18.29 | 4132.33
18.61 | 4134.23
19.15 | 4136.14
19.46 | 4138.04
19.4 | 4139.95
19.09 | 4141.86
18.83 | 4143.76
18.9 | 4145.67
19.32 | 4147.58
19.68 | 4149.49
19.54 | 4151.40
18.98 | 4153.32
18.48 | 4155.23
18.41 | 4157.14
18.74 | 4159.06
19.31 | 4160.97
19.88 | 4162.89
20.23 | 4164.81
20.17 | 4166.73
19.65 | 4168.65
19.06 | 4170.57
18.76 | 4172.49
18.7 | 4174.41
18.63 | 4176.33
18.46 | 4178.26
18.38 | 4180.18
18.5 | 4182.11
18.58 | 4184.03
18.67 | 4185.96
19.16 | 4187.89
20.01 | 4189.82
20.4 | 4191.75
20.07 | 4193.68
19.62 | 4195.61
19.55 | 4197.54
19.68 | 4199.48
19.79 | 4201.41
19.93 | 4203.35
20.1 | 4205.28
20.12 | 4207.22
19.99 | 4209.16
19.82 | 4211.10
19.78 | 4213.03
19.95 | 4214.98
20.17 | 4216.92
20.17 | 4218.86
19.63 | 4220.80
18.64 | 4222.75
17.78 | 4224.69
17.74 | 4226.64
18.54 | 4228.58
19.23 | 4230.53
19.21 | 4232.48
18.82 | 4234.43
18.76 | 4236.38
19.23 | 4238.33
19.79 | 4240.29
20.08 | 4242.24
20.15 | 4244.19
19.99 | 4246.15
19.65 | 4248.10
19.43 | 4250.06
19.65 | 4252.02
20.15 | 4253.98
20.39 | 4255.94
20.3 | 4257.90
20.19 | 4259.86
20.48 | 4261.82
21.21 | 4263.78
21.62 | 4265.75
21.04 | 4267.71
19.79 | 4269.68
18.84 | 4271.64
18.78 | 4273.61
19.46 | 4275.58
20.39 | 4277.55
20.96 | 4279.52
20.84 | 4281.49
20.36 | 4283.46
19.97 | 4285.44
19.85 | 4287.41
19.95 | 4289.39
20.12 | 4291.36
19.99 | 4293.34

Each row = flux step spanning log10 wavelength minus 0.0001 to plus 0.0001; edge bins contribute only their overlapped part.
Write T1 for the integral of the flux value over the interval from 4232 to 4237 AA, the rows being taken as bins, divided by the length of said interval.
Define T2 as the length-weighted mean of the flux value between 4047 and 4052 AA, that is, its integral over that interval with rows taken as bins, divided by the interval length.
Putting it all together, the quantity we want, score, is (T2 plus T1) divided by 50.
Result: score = 0.76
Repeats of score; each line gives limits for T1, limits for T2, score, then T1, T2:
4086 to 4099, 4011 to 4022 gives 0.77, 19.1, 19.6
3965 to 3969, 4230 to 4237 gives 0.57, 9.6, 19.0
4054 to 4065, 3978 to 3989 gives 0.72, 19.5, 16.4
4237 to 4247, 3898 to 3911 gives 0.71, 19.8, 15.5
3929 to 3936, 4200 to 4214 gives 0.61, 10.5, 19.9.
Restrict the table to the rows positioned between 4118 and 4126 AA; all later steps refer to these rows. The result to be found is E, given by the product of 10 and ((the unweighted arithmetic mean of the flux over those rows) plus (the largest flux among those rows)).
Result 383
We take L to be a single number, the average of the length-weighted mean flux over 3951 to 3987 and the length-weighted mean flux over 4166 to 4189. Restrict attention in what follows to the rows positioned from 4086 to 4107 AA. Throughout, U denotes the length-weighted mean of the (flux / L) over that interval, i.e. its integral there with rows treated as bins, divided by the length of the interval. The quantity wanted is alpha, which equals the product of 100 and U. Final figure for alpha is 116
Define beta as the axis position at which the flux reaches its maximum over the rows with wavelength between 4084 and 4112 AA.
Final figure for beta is 4088.79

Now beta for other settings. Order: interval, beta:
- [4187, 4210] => 4191.75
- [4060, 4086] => 4060.65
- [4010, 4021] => 4016.01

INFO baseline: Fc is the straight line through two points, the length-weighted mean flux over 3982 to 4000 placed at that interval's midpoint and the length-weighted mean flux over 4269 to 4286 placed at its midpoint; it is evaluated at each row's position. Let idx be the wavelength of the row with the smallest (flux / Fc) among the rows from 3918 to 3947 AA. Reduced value 3933.64 AA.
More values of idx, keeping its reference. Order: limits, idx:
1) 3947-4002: 3968.21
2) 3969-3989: 3970.04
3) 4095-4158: 4105.77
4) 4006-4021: 4010.47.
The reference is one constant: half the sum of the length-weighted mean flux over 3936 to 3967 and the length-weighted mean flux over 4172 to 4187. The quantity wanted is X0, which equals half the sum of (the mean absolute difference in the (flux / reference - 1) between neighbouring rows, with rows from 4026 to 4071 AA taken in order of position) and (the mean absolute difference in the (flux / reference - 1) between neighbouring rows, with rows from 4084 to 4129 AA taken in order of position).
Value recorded 0.0194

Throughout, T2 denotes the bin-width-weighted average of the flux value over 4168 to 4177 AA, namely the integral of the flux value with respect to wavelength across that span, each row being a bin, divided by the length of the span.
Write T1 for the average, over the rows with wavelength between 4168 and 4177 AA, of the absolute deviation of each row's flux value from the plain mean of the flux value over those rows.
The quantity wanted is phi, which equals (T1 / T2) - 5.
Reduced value -4.98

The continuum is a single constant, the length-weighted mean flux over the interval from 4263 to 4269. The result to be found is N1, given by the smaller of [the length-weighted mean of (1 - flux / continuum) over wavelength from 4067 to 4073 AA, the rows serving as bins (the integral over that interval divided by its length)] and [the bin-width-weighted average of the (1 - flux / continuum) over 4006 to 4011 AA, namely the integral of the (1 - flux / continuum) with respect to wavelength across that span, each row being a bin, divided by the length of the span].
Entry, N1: 0.08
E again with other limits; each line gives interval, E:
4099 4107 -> 353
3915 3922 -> 291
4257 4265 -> 418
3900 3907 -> 318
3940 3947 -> 303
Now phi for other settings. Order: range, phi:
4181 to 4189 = -4.99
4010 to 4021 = -4.99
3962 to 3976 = -4.93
